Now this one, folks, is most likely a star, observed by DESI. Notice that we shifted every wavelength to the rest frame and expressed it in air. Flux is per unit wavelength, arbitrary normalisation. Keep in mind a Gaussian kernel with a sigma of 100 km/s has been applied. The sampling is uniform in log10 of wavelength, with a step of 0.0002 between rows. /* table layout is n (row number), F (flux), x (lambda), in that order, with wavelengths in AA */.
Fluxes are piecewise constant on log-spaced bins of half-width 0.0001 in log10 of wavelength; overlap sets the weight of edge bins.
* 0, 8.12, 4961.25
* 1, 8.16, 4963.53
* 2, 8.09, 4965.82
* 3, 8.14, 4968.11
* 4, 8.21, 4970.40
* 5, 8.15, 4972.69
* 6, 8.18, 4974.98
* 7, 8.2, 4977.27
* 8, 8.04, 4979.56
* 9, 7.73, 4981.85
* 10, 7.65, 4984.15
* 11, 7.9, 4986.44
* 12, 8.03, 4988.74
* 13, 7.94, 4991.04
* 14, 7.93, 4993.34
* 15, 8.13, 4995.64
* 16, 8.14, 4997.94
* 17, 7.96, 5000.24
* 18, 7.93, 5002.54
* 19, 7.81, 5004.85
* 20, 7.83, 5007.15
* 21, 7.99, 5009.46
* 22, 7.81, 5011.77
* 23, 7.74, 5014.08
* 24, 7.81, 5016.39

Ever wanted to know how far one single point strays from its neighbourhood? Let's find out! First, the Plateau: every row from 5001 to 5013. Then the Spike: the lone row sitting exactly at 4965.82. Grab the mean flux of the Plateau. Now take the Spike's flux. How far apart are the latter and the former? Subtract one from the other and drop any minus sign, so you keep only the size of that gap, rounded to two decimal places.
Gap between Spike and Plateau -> 0.22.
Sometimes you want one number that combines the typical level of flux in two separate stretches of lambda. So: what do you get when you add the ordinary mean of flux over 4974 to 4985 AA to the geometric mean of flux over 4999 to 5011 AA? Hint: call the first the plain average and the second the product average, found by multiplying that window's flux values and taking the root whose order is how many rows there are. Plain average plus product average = 15.9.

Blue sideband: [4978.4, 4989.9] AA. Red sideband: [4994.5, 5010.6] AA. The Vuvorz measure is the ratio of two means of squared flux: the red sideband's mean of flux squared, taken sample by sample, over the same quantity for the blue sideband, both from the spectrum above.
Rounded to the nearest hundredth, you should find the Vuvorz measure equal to 1.03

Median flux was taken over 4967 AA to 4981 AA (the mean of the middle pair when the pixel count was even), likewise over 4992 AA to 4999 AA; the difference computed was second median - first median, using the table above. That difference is -0.035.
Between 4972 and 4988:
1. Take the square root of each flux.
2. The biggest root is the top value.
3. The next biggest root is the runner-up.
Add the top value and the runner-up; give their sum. 5.72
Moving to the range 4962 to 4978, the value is 5.73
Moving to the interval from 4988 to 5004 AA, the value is 5.70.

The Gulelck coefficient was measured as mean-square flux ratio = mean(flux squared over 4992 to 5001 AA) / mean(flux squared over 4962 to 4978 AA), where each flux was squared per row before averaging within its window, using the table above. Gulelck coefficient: 0.97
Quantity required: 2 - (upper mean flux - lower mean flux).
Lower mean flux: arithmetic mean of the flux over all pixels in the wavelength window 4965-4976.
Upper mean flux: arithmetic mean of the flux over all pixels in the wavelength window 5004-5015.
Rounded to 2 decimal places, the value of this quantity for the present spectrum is 2.32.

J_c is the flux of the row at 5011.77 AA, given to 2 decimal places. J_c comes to 7.81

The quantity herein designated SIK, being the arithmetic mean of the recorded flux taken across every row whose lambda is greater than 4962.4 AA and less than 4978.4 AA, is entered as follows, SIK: 8.16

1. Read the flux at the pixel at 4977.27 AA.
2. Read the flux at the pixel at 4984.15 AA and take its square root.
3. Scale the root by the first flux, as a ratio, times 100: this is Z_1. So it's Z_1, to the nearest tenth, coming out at 33.7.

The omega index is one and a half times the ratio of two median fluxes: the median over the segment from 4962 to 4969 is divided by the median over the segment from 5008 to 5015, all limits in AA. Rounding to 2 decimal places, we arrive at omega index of 1.56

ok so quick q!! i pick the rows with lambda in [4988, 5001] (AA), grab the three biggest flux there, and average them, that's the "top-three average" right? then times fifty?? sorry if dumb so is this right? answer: 405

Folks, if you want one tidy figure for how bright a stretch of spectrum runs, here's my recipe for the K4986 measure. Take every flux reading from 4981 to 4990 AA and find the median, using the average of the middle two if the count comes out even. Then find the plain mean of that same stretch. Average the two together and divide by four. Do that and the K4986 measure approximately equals 1.955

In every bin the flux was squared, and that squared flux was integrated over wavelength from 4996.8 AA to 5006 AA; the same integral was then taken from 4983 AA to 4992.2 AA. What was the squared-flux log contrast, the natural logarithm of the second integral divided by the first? -0.02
